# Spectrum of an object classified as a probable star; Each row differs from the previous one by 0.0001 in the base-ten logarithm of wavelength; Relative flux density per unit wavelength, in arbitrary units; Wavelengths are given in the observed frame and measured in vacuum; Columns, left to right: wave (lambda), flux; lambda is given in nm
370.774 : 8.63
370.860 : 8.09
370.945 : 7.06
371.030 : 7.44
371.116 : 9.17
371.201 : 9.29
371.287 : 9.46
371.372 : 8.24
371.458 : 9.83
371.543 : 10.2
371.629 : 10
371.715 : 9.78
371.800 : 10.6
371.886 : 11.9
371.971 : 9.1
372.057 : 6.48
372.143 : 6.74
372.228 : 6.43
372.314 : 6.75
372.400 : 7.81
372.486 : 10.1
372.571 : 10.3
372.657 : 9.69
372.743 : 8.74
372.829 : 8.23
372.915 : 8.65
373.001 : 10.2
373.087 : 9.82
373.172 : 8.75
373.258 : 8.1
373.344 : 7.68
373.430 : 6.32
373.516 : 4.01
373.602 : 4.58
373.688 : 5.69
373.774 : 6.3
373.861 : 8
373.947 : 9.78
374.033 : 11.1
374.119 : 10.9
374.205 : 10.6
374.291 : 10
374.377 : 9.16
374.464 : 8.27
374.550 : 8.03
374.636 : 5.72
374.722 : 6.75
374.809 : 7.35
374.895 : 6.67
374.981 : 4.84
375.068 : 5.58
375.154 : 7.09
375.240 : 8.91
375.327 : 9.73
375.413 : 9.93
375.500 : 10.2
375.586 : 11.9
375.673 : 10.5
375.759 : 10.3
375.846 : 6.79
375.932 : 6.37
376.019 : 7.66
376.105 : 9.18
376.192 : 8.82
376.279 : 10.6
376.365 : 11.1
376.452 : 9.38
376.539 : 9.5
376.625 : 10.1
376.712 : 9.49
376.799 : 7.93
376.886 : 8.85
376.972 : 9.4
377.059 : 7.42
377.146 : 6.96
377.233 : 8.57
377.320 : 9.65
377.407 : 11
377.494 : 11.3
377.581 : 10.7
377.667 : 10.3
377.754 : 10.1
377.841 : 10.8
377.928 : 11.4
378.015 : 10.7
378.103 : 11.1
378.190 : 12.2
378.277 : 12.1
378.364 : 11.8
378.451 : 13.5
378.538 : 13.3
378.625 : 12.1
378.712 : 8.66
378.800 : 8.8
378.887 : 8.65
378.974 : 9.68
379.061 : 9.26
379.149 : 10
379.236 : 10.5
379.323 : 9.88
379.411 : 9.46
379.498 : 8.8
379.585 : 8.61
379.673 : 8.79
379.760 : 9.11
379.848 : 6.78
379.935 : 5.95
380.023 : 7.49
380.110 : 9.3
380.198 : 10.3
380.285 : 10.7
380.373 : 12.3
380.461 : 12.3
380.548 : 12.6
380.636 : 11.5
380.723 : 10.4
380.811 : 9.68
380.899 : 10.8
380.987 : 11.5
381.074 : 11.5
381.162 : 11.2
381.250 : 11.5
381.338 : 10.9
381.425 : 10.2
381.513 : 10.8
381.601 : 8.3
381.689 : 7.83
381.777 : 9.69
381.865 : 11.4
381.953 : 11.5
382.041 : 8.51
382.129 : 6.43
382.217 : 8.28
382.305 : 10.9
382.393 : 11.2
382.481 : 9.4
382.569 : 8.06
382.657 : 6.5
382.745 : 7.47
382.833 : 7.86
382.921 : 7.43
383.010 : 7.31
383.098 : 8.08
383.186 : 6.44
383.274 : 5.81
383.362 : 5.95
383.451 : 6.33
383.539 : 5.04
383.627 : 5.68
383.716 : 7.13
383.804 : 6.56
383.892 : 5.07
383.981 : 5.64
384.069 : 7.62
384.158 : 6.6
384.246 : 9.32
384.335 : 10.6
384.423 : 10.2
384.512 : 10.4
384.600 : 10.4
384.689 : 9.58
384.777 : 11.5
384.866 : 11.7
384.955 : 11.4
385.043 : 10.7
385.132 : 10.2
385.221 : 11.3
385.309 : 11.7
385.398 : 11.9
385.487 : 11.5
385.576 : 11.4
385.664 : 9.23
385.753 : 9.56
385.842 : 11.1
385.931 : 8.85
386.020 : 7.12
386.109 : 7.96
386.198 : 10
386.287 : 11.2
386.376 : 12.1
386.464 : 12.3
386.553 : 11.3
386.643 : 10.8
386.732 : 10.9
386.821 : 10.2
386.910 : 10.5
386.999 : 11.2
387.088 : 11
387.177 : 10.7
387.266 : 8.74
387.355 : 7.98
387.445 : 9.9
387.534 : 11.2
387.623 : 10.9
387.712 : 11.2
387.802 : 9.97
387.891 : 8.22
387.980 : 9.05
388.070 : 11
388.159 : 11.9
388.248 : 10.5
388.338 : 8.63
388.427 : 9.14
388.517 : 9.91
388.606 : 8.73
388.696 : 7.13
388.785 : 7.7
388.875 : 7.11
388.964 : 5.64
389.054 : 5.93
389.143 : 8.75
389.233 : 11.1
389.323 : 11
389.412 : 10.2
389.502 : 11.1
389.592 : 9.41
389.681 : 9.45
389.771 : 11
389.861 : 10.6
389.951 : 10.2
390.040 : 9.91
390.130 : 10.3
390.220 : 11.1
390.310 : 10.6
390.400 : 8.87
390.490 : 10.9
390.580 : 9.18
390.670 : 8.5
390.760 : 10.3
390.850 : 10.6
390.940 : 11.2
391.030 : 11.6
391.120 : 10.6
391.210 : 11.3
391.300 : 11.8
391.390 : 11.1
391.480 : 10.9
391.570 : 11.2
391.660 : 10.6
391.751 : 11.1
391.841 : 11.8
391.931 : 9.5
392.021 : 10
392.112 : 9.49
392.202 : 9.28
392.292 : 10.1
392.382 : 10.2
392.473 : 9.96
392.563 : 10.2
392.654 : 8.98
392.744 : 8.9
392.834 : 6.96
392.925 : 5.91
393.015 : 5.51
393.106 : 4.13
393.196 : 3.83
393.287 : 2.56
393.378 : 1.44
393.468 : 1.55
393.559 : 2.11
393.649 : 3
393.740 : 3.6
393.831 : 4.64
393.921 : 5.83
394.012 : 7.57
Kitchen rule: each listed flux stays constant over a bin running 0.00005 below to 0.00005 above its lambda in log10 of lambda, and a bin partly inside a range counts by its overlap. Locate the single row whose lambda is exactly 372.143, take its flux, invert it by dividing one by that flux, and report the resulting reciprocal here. 0.15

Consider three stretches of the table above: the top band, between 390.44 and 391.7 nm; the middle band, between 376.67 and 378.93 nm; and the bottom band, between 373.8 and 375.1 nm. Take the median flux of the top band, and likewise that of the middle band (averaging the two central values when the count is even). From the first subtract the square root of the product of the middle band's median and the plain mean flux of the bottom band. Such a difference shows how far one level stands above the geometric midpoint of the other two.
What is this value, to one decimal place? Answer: 1.6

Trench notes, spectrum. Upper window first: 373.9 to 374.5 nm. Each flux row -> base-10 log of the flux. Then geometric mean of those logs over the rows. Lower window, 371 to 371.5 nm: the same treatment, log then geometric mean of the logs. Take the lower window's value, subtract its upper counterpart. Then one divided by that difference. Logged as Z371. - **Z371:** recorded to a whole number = -20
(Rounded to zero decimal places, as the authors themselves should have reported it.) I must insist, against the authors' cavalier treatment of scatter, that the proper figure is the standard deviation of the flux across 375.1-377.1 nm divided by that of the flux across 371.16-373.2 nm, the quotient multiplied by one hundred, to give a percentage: 100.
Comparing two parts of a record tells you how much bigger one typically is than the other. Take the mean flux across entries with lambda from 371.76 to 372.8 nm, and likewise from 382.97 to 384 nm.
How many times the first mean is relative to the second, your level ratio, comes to 1.39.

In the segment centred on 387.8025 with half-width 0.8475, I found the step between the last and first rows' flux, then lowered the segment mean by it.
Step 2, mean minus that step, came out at 12.5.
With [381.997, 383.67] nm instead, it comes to 10.3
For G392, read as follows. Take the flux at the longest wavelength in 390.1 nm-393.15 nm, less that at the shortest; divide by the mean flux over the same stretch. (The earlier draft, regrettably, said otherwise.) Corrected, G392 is -0.6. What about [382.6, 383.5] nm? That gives 0.0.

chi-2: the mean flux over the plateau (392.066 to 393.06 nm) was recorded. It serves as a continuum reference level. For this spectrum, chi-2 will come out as 8.7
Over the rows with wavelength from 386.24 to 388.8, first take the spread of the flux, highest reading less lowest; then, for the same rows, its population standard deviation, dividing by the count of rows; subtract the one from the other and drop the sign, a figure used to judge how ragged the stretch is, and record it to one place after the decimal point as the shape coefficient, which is 3.8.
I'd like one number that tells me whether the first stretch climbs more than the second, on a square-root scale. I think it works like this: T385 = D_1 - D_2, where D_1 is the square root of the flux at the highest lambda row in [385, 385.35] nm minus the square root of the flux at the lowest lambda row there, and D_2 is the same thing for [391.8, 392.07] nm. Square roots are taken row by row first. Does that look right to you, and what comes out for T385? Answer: 0.42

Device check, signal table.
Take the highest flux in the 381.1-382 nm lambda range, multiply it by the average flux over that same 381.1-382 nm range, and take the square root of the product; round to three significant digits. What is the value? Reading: 10.9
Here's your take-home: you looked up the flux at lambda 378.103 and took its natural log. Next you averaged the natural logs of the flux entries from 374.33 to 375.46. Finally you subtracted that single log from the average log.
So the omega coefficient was -0.41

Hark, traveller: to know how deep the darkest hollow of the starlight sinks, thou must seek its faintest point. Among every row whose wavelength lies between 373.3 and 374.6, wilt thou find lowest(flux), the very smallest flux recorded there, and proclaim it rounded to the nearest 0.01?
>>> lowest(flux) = 4.01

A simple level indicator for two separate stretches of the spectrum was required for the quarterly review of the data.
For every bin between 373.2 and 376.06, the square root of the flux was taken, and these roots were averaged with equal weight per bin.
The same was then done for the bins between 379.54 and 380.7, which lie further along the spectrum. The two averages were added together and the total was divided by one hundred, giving 0.0590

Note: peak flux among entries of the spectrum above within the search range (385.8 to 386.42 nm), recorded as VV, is 12.1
